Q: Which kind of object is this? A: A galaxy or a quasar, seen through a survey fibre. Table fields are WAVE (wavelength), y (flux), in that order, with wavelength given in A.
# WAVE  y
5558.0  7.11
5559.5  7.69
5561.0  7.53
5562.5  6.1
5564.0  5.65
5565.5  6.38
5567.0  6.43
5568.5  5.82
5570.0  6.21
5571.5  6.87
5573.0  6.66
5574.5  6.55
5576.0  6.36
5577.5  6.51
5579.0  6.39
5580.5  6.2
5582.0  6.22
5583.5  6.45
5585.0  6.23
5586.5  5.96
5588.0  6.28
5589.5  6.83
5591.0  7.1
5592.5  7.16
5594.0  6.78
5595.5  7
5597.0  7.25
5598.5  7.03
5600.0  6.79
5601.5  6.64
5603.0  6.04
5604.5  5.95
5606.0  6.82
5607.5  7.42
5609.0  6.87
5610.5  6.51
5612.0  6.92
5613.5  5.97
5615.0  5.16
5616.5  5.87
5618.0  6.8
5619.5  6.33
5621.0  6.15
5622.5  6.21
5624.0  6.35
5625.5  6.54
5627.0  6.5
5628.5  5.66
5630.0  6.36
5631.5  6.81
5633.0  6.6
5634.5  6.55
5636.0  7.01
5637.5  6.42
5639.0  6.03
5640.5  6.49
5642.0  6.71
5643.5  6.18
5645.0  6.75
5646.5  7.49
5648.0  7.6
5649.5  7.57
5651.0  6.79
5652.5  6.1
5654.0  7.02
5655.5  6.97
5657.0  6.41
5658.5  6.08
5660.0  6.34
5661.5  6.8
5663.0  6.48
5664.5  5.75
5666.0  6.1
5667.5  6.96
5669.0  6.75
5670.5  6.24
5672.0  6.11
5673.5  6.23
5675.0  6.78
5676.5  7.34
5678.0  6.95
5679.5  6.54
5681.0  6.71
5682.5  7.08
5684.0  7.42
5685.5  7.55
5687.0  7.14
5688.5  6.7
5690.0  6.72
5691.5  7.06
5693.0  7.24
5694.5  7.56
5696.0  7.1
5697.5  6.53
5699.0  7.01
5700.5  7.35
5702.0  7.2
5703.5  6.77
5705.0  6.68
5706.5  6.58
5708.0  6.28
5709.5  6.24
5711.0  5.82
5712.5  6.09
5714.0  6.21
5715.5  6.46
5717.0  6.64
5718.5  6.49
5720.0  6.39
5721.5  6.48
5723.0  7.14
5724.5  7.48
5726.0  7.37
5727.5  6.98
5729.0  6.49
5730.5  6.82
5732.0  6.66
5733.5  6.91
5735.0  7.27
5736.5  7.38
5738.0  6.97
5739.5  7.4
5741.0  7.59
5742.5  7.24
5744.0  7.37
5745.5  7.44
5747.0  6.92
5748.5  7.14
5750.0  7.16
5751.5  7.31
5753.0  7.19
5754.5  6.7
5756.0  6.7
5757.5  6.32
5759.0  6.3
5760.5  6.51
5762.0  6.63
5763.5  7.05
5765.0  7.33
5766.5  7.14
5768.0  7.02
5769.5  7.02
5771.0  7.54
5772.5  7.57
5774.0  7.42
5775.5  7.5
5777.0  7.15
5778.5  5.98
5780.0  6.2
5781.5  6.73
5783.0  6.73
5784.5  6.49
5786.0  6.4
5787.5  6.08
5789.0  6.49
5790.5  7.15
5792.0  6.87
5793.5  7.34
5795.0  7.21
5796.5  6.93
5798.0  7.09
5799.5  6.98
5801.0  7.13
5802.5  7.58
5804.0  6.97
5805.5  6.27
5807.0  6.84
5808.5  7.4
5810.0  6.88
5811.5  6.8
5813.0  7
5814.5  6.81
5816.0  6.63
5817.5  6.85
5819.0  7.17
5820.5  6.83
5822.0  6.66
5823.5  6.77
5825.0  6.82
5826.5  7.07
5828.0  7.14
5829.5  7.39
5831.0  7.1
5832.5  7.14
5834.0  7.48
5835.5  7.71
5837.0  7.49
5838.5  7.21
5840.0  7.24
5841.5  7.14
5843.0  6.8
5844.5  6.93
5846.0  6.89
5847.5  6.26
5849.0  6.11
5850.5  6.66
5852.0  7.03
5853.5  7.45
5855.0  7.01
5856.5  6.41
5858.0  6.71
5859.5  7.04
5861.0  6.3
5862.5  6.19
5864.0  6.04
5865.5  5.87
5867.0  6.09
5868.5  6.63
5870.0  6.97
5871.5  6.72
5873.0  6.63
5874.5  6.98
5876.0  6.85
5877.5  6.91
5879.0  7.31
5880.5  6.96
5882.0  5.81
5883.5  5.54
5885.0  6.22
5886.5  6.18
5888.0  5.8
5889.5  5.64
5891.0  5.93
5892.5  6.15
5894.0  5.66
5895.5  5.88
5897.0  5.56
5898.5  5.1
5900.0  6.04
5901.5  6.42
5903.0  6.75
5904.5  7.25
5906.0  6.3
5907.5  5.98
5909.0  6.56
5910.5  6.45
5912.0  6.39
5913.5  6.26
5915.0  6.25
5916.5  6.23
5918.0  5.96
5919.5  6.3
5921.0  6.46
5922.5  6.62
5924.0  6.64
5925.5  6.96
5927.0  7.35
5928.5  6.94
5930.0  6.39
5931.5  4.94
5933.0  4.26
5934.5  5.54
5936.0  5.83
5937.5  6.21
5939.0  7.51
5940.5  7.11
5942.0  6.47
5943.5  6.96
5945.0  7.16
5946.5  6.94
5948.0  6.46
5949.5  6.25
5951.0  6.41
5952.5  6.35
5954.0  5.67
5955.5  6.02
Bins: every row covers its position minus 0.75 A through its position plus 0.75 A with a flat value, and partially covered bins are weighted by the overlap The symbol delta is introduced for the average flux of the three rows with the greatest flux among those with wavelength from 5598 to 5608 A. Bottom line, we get 7.1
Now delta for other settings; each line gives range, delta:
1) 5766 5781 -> 7.5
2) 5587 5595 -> 7.0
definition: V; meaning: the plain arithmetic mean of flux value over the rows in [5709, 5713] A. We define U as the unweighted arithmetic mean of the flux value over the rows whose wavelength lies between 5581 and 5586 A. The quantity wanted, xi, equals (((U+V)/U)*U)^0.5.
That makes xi 3.51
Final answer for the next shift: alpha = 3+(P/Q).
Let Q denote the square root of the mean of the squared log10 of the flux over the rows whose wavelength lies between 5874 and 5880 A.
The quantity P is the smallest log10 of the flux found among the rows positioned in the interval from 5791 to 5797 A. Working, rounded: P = 0.84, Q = 0.85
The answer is 3.99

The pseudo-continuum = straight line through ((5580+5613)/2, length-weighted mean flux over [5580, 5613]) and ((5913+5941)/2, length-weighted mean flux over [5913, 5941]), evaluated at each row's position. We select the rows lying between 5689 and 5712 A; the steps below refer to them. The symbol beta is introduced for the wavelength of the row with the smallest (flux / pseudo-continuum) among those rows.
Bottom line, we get 5711.0 A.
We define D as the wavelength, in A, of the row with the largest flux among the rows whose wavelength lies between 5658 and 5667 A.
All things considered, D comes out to 5661.5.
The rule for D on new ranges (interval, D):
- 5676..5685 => 5684.0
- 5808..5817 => 5808.5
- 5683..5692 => 5685.5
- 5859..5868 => 5859.5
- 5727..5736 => 5735.0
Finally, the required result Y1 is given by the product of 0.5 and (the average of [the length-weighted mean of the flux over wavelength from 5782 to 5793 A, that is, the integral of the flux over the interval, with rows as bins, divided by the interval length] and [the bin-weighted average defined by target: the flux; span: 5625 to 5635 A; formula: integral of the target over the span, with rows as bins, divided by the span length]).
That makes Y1 3.26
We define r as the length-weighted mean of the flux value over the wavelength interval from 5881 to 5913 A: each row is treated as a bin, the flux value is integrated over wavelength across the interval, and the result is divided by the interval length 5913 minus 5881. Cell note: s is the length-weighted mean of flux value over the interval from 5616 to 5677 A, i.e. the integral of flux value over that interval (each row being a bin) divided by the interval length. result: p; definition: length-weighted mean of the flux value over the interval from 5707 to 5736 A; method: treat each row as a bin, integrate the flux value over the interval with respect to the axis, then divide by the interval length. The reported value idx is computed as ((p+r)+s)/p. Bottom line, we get 2.90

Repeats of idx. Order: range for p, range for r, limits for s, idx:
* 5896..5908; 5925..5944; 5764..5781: 3.17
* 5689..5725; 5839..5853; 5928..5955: 2.95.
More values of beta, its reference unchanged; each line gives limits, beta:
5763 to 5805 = 5778.5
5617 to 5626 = 5621.0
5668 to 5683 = 5672.0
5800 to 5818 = 5805.5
